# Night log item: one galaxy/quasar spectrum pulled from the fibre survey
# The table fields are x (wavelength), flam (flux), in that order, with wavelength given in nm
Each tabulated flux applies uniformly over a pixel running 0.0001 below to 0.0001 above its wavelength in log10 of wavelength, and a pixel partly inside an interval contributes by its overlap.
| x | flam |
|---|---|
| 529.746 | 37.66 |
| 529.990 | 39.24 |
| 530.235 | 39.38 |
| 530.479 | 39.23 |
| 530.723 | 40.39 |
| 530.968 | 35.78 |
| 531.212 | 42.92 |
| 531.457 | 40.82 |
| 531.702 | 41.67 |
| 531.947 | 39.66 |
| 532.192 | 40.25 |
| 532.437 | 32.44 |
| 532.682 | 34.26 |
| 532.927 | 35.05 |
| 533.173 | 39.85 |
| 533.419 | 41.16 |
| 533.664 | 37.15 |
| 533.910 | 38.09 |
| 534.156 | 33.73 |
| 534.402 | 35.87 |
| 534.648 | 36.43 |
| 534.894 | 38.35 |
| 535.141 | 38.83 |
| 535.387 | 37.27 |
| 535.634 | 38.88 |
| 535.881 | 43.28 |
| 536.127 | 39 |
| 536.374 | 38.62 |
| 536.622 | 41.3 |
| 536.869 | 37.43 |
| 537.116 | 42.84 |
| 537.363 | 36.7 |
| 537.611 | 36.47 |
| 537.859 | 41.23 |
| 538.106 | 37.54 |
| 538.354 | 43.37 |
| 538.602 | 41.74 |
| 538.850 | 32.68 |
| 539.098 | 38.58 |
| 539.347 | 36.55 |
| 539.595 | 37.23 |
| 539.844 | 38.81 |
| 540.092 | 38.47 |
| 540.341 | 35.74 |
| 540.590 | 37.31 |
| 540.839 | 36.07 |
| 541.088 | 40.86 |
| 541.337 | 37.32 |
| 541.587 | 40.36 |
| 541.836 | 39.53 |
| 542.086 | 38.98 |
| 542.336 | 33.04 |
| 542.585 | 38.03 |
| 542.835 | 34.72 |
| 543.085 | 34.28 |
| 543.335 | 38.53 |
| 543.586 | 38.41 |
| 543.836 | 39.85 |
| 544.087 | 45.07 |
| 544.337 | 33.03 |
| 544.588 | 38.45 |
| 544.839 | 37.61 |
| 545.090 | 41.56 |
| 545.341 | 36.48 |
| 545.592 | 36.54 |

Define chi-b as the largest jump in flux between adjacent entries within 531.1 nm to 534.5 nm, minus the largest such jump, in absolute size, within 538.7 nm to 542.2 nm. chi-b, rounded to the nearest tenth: 1.9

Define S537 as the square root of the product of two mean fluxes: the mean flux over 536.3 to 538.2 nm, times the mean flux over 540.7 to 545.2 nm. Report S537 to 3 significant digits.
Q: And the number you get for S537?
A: 38.6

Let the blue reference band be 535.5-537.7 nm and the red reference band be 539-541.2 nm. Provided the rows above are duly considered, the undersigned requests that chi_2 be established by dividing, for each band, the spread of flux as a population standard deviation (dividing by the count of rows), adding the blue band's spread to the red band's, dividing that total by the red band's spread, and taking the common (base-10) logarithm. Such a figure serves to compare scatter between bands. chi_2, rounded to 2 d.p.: 0.41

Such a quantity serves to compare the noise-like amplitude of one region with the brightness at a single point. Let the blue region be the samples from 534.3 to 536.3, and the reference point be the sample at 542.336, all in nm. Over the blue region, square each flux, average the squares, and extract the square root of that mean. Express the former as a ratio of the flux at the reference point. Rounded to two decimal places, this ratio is 1.17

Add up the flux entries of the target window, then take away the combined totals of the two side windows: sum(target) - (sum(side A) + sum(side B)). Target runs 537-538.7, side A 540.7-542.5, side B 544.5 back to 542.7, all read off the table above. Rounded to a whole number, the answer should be -250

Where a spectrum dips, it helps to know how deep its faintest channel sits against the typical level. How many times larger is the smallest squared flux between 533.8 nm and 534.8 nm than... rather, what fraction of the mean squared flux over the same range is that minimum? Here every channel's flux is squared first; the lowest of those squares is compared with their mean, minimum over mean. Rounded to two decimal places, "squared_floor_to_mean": 0.87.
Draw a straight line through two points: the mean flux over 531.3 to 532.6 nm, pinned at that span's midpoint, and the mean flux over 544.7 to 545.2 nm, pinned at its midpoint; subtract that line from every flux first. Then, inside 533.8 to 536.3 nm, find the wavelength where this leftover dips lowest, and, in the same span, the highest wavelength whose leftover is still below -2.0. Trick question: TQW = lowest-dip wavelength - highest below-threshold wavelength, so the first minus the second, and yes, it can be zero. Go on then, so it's -0.49 nm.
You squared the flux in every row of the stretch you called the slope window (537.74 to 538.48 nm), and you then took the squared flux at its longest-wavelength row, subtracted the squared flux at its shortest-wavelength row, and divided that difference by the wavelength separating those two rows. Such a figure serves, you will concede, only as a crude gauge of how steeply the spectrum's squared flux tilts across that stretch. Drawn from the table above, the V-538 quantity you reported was 366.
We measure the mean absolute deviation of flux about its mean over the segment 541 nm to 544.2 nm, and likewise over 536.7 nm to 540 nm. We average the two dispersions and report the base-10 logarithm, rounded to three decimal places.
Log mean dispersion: 0.360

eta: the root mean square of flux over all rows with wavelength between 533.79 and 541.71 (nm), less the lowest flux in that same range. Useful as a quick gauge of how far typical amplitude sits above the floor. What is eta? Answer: 5.7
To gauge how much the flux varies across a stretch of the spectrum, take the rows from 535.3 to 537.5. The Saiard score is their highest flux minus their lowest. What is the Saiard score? 6.6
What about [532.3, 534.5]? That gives 8.7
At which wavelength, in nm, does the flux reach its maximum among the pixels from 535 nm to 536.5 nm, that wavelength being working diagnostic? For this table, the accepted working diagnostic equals 535.881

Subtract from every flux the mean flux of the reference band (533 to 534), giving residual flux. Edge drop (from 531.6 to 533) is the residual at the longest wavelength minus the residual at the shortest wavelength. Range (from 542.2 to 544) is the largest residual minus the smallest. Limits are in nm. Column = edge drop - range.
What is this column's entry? -13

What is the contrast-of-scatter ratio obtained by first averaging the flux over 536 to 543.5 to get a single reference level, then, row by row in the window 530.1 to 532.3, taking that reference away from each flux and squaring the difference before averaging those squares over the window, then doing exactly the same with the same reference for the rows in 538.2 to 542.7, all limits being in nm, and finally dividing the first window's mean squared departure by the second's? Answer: 1.0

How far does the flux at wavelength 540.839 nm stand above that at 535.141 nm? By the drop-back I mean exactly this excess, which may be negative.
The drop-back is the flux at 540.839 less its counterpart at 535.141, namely -2.8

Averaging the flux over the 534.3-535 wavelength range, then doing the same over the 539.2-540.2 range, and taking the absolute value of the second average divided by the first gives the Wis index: 1.02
